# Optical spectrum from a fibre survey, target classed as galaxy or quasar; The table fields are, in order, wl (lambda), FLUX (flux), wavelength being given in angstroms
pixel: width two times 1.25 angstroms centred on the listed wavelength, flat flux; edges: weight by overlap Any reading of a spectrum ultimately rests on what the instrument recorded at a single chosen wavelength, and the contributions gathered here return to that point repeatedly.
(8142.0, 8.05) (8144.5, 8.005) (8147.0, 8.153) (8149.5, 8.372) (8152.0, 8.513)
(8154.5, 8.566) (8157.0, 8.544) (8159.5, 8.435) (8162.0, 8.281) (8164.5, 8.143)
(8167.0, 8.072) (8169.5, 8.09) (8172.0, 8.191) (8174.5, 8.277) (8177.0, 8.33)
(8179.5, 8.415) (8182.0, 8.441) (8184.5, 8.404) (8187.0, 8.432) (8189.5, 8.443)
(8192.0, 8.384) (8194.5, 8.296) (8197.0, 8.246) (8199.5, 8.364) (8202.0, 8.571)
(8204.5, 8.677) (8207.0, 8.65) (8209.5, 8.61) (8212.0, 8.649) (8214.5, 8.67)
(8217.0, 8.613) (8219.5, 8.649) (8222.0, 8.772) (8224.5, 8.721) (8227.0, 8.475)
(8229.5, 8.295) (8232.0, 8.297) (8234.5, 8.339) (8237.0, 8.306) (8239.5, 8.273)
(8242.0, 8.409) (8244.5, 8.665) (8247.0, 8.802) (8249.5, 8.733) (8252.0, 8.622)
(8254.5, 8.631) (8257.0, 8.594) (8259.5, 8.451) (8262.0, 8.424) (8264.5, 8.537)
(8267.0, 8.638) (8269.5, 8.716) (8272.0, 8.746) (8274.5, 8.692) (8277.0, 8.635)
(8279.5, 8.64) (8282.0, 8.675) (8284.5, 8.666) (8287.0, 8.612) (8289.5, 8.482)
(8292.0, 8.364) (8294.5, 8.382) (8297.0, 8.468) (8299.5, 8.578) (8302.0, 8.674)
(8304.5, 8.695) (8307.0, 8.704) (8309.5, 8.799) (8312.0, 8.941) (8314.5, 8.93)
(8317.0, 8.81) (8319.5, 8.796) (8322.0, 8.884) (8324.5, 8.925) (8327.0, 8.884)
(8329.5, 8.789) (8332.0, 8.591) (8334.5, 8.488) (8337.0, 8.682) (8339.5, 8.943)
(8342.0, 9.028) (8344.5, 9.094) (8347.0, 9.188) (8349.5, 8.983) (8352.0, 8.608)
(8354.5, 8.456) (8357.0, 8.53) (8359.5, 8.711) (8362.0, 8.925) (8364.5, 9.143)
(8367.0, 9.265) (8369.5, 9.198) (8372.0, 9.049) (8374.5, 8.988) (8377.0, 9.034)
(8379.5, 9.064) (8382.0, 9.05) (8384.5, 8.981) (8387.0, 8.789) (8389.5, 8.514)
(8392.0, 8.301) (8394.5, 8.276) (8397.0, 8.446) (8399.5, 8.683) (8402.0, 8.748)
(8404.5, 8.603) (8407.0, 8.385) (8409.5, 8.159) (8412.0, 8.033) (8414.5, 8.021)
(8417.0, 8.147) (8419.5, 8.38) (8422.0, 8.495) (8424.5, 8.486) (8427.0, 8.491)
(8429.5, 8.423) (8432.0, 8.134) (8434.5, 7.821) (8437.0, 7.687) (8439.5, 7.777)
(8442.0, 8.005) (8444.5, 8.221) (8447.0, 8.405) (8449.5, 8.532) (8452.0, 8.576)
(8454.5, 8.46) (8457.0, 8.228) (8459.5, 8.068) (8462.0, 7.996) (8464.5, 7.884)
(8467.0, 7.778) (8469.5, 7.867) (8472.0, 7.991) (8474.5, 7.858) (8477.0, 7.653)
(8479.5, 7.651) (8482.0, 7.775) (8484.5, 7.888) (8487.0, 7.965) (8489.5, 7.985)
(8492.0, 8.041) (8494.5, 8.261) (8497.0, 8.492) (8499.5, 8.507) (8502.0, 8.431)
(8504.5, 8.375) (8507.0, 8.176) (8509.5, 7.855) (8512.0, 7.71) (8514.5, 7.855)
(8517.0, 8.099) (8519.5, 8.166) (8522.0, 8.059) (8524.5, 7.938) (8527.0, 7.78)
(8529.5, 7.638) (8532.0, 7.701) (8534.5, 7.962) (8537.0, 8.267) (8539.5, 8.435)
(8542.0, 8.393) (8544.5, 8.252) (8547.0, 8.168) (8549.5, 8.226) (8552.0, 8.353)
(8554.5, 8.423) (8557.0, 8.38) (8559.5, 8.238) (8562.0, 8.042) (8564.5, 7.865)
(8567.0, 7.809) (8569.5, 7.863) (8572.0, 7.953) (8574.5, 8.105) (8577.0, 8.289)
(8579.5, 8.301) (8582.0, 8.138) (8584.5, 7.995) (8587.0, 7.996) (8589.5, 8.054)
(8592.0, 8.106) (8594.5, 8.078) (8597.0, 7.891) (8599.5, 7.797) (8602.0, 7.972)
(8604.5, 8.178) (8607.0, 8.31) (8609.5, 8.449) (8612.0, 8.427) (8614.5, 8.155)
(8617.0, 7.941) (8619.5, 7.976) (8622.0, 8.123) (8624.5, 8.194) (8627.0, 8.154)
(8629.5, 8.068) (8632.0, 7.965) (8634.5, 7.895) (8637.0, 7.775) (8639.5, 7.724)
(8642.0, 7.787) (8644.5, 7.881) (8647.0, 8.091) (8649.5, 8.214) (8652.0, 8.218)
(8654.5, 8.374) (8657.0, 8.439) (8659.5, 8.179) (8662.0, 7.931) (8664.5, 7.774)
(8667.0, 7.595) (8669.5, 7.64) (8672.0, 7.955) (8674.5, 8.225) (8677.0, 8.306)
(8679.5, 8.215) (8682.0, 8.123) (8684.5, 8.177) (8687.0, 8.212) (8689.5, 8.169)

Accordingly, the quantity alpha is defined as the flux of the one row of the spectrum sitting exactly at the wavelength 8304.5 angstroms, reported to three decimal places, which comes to 8.695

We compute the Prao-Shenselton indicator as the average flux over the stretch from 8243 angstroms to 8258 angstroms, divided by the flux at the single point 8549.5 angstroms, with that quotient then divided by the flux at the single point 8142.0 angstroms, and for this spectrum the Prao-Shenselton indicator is 0.131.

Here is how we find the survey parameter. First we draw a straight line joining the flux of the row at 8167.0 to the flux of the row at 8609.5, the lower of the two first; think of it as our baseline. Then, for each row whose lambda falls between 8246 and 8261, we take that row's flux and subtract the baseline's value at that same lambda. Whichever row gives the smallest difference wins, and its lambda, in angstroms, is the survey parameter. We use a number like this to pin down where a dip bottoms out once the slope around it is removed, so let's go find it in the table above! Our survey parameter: 8259.5 angstroms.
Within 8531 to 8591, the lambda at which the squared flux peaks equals 8539.5 angstroms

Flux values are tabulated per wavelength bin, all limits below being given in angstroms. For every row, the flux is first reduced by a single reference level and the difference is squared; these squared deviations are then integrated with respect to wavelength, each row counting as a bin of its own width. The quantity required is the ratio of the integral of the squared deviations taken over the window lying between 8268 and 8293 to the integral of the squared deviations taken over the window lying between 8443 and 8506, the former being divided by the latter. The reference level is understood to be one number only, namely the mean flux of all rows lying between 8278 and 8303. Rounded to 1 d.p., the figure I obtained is 0.0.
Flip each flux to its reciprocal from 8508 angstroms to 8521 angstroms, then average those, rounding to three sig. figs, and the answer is 0.126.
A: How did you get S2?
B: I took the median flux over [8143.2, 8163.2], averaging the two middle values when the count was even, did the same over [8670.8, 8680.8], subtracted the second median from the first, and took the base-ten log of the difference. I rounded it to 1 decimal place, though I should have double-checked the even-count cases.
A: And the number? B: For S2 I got -0.7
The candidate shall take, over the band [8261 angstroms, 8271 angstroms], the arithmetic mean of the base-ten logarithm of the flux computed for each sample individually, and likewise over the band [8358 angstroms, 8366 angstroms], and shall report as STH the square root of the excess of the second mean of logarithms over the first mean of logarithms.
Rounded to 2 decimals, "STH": 0.13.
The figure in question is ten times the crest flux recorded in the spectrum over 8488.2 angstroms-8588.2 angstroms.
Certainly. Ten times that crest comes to 85.1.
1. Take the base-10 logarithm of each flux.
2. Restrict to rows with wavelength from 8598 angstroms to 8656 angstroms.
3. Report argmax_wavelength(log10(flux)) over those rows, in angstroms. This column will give 8609.5 angstroms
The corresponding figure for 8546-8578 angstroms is 8554.5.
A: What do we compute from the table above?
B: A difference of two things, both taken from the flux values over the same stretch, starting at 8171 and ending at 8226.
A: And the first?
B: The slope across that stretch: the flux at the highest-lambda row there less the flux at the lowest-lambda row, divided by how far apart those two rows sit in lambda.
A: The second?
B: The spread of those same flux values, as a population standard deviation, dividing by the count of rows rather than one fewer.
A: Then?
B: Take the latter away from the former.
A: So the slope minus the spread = -0.16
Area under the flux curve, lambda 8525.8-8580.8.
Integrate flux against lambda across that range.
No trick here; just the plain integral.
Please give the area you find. 446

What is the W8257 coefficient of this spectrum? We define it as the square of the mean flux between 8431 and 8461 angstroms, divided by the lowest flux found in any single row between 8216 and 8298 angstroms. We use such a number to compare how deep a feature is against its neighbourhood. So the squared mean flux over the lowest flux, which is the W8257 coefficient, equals 8.05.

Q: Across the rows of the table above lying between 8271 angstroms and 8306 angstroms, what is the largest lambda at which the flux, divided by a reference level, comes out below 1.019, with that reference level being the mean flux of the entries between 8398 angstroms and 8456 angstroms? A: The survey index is 8294.5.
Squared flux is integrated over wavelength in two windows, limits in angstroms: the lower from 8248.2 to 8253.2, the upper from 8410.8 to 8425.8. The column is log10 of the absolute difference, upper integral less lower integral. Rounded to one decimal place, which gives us 2.8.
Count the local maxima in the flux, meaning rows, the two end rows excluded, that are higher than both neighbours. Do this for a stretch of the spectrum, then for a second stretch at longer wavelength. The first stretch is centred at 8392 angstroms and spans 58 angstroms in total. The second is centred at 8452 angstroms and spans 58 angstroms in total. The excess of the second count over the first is 0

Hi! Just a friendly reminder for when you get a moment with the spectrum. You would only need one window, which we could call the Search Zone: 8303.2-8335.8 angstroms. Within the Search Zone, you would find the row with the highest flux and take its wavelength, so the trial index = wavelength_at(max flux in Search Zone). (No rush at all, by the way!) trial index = 8312.0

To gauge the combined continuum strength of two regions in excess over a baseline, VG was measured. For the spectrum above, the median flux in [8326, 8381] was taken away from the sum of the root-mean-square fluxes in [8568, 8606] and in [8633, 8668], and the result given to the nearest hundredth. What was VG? 7.08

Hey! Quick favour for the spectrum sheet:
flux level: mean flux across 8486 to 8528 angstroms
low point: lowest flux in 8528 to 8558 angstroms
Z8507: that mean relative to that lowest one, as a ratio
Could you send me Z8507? 1.06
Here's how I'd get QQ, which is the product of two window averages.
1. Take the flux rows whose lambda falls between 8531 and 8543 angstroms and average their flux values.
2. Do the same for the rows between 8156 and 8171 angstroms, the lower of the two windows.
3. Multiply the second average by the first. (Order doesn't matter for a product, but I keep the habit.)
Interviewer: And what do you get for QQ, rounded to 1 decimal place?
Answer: 67.3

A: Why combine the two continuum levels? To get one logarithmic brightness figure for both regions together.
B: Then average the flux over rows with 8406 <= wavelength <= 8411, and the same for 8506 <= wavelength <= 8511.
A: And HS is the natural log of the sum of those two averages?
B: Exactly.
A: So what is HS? 2.79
